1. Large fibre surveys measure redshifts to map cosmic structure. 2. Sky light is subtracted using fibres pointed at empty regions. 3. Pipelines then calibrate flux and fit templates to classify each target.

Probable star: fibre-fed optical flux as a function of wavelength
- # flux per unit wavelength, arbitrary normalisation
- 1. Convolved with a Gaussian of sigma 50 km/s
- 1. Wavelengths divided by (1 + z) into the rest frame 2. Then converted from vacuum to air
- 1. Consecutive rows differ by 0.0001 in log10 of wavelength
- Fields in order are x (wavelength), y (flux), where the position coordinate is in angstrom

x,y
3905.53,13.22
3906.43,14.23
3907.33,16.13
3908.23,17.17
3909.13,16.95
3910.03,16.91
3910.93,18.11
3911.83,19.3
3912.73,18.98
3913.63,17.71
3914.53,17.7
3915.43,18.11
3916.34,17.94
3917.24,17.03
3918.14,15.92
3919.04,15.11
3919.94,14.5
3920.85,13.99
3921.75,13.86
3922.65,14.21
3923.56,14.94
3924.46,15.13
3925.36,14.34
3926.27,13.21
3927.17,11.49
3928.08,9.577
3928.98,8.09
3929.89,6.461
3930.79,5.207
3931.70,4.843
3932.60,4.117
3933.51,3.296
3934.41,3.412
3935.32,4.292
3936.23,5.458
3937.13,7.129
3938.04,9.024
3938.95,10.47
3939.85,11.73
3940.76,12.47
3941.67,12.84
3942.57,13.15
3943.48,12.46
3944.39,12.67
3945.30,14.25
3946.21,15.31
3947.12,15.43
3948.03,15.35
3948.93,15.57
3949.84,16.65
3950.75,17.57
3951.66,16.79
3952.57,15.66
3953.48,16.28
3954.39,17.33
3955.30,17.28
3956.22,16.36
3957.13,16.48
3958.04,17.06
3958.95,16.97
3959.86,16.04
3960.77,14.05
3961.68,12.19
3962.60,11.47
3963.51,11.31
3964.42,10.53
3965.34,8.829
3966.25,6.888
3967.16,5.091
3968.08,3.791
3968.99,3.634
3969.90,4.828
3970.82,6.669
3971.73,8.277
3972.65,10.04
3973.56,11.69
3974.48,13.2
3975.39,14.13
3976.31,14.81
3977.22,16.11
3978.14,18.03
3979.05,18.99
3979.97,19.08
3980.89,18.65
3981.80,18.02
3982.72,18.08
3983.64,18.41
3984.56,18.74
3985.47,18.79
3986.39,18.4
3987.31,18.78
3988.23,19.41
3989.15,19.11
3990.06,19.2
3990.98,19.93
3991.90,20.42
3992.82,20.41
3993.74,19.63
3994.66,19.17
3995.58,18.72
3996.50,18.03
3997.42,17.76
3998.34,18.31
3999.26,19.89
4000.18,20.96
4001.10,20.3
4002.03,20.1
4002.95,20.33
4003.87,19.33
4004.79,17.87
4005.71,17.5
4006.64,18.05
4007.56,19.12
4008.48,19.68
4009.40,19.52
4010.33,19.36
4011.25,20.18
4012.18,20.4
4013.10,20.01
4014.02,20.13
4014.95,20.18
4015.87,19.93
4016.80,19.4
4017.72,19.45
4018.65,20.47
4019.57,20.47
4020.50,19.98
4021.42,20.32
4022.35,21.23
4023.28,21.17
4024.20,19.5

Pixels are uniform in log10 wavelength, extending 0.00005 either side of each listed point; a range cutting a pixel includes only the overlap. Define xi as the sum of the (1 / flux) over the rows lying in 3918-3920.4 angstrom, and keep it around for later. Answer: 0.20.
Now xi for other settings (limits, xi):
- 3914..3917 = 0.17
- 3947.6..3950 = 0.19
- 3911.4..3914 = 0.16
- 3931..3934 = 0.75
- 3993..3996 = 0.16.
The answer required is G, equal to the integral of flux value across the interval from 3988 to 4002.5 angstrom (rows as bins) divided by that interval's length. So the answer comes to 19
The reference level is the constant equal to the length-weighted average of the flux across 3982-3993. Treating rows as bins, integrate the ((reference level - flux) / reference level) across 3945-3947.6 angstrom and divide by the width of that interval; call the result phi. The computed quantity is 0.211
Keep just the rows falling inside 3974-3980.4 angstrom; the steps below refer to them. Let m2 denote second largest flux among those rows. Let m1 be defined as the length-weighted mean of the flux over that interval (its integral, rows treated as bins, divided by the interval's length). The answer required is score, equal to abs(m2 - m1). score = 2.7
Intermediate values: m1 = 16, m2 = 18.99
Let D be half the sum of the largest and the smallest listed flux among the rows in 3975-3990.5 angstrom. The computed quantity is 16.8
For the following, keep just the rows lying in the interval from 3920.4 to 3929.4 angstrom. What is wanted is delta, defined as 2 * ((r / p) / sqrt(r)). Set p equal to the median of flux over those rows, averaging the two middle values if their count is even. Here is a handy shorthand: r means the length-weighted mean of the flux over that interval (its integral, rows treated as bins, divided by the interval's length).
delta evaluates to 0.52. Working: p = 13.9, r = 12.9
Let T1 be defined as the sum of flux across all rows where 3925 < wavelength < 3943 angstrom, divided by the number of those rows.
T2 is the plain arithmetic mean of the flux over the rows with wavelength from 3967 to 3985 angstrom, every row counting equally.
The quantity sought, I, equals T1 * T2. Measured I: 111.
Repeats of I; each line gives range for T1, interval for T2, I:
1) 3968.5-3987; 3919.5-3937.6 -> 135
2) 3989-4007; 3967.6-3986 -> 264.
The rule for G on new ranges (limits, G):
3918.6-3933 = 11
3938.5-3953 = 14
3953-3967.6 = 13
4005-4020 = 20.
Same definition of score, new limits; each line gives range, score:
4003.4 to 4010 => 0.8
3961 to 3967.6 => 1.8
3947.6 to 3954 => 0.5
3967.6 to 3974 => 3.1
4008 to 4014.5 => 0.3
